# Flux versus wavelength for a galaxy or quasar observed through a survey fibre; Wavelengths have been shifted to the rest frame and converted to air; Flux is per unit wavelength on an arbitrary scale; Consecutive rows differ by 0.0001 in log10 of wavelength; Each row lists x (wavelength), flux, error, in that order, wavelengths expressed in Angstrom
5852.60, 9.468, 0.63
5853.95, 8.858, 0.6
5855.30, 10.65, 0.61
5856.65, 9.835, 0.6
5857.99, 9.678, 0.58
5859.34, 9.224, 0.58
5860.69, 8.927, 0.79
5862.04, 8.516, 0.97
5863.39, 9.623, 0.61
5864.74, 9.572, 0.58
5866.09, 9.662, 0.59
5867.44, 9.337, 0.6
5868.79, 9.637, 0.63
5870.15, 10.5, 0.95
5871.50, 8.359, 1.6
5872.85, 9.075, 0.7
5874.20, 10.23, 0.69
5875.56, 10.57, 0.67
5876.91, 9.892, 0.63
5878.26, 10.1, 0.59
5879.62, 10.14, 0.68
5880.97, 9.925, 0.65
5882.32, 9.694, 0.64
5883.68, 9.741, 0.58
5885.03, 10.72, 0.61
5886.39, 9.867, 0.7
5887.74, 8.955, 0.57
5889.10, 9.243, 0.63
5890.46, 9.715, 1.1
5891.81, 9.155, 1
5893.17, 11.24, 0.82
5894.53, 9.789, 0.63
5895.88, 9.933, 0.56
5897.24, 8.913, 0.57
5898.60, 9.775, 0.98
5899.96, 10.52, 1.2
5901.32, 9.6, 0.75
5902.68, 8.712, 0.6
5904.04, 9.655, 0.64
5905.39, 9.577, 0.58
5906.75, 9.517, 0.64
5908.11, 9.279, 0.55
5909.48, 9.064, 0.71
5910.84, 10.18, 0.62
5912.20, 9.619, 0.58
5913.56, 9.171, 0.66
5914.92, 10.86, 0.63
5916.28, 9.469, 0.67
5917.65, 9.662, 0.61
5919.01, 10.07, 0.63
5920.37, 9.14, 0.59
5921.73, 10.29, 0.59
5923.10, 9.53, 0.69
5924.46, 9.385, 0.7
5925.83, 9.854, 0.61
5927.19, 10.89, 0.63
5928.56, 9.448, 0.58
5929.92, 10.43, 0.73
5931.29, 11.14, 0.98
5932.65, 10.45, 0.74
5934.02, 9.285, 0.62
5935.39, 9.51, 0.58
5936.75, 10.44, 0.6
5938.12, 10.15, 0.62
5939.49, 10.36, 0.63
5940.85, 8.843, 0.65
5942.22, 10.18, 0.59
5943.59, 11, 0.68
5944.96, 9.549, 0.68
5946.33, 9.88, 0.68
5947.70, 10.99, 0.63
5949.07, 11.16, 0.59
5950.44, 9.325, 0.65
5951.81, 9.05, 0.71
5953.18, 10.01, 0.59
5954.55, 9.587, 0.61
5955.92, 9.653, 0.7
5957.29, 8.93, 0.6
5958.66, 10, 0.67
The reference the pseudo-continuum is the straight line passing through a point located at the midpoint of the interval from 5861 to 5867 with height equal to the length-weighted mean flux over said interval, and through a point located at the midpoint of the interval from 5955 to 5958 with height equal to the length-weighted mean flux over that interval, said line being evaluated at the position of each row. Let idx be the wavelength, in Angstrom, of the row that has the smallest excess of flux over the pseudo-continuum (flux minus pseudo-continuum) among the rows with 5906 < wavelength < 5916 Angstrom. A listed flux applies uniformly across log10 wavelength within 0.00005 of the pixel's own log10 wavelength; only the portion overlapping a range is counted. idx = 5909.48 Angstrom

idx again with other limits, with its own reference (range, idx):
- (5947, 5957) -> 5951.81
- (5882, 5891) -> 5887.74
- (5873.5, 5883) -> 5882.32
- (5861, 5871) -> 5862.04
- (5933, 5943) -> 5940.85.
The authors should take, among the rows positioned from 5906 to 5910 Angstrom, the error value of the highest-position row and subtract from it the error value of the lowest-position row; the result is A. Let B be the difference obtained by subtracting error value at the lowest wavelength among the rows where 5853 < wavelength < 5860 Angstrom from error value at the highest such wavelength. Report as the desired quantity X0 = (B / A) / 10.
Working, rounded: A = 0.070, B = -0.02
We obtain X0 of -0.03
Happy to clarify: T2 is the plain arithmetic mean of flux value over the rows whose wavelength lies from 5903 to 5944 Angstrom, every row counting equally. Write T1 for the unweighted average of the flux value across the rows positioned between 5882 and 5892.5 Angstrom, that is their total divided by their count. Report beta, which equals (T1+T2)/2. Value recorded 9.76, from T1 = 9.6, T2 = 9.9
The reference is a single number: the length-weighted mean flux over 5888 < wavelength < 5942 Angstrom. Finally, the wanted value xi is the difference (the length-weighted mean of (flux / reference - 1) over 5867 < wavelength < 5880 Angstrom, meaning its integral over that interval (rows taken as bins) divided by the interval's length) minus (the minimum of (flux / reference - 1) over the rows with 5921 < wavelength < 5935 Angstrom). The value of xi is 0.051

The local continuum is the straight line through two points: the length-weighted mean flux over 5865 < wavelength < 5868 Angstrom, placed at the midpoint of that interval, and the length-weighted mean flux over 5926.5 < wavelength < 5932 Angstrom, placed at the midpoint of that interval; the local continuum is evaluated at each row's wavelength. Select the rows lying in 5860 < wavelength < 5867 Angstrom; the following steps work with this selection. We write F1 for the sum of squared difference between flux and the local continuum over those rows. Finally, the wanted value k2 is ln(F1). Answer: 0.17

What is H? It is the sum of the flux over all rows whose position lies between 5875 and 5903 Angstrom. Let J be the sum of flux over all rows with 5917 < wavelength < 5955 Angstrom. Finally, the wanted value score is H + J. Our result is 486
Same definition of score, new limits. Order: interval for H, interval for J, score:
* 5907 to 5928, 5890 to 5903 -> 244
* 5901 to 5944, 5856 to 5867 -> 390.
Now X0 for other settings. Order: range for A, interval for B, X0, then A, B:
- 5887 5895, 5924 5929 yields -0.20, 0.060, -0.12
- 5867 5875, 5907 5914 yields 0.12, 0.090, 0.11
